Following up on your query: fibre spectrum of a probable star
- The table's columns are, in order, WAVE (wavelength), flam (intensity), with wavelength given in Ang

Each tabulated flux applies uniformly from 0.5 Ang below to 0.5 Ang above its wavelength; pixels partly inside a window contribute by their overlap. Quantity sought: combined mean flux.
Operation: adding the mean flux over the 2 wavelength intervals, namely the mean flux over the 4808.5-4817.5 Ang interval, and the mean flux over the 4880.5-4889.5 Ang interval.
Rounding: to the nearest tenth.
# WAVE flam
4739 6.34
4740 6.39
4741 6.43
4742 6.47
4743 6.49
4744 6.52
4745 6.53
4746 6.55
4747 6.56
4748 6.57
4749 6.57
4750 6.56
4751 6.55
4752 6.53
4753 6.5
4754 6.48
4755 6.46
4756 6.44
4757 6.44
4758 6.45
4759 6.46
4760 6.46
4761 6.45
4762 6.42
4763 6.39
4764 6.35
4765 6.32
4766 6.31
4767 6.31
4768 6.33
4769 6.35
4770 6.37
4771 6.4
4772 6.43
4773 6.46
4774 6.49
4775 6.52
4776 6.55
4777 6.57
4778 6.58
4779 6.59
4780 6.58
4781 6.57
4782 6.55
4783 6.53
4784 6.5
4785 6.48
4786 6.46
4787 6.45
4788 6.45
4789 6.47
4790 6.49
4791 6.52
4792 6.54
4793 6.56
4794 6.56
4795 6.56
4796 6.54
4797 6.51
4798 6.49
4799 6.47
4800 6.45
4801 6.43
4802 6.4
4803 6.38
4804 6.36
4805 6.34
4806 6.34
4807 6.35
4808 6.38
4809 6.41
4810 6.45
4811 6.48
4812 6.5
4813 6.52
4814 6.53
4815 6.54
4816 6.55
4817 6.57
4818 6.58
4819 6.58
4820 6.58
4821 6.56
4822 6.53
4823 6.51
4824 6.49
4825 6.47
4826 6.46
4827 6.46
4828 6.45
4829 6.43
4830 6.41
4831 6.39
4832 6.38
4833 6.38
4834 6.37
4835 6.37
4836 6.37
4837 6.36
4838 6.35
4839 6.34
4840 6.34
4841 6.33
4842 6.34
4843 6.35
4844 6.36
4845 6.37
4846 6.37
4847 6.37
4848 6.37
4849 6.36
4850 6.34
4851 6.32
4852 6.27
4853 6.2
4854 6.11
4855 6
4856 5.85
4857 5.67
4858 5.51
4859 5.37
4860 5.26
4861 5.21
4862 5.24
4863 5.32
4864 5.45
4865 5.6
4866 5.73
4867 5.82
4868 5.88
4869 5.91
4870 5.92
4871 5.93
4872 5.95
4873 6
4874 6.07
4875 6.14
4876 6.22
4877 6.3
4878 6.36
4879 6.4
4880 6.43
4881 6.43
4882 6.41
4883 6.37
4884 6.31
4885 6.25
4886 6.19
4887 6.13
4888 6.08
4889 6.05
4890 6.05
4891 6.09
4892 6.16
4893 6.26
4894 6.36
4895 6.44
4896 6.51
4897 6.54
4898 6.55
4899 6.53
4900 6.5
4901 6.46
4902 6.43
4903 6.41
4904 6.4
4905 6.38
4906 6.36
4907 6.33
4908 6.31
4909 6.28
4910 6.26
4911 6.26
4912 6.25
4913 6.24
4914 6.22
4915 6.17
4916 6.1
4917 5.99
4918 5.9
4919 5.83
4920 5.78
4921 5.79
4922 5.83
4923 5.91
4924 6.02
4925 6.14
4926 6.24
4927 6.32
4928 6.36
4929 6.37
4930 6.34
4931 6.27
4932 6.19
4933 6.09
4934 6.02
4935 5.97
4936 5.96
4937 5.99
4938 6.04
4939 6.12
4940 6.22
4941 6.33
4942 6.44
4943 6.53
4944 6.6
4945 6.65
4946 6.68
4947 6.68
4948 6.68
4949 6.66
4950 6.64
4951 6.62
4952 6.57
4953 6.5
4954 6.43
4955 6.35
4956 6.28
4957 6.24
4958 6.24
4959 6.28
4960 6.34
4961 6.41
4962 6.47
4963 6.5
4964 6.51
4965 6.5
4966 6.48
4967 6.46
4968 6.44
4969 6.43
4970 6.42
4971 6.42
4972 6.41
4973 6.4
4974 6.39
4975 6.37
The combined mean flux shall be 12.8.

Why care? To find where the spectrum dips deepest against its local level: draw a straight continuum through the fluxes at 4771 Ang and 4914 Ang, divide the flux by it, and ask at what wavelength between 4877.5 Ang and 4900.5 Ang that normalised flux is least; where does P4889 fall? 4889 Ang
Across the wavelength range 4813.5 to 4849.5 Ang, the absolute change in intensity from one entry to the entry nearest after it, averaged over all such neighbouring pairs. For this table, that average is 0.010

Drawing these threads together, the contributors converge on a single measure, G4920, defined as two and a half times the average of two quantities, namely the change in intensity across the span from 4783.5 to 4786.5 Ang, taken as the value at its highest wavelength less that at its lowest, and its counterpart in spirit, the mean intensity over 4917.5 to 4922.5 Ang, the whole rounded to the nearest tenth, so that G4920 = 7.2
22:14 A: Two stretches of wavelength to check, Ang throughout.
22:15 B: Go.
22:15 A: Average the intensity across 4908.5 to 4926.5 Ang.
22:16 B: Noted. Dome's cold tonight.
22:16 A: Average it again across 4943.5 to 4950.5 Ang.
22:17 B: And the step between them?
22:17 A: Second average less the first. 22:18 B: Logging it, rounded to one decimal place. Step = 0.6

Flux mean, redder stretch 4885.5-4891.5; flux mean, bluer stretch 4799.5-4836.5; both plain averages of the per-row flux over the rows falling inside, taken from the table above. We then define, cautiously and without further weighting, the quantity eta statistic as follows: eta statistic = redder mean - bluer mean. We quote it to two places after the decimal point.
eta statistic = -0.35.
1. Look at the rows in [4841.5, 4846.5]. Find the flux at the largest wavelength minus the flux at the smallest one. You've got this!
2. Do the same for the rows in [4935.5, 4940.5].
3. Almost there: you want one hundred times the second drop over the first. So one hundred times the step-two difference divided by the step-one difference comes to 867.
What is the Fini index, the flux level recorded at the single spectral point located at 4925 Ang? 6.14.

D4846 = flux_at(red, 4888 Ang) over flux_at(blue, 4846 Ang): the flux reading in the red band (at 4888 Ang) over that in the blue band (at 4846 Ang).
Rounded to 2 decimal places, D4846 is 0.95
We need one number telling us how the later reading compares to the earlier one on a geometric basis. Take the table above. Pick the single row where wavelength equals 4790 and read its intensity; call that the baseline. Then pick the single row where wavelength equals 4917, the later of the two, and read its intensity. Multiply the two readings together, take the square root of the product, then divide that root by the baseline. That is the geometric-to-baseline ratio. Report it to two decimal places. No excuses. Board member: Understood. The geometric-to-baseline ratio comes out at 0.96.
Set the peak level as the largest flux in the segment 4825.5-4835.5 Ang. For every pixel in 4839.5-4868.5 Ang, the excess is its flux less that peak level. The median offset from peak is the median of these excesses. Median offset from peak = -0.35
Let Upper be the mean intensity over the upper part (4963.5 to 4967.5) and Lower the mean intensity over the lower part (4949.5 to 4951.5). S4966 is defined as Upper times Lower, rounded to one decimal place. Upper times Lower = 43.0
